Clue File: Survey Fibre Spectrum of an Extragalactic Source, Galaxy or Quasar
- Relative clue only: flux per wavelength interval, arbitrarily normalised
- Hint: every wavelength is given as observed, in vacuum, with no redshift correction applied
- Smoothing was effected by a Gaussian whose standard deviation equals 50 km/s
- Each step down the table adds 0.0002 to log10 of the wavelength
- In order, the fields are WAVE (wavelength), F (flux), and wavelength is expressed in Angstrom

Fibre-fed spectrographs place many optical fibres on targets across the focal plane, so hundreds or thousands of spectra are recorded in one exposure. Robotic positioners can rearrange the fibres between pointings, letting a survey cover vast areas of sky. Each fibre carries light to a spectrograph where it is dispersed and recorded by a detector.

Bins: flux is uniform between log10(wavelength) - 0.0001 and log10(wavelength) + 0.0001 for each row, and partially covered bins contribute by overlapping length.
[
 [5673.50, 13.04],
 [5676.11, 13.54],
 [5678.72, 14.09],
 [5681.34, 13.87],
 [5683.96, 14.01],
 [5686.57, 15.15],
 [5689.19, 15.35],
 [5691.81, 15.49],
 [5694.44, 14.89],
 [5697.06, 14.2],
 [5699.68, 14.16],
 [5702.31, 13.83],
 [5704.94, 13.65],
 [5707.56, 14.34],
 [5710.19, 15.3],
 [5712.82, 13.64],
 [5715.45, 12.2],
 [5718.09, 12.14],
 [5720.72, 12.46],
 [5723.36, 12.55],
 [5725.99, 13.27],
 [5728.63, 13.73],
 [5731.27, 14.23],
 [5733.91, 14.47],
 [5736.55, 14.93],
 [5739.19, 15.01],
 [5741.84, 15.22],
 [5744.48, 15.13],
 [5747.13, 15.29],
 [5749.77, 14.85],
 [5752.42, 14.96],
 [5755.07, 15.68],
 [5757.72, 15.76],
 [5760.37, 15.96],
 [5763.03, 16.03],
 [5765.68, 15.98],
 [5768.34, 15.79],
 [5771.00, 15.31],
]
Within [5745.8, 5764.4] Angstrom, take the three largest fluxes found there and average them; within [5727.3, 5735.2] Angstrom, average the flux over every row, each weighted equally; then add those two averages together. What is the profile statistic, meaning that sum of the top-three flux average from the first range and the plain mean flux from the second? 30.1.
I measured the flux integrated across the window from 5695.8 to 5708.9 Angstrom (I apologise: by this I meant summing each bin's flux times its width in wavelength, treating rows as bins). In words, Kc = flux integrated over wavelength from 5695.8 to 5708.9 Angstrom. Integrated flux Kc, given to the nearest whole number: 184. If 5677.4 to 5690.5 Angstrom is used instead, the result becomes 190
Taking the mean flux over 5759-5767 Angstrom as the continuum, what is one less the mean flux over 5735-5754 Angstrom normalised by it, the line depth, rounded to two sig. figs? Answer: 0.058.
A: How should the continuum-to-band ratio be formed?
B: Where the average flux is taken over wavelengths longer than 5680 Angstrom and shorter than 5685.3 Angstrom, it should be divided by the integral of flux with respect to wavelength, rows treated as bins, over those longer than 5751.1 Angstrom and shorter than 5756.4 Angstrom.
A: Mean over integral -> 0.172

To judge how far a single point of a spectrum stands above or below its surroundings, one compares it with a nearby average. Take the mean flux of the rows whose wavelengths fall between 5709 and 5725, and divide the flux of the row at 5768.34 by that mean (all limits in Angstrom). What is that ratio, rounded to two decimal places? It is 1.21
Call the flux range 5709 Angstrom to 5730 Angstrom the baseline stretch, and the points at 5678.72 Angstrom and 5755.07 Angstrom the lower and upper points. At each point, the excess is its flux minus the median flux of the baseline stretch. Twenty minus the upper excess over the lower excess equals 17.7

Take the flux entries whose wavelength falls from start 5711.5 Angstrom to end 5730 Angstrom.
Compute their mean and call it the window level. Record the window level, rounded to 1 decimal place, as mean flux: 12.9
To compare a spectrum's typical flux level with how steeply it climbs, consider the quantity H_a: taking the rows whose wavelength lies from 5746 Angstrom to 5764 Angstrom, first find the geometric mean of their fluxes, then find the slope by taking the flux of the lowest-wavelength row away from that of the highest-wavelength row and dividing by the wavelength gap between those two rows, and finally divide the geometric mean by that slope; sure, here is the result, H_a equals 333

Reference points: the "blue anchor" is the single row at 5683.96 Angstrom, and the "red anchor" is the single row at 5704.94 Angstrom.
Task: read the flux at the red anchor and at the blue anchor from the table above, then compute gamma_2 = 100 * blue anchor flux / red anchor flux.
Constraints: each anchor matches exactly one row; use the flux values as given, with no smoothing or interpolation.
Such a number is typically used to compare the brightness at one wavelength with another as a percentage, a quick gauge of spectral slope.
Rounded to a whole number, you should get 103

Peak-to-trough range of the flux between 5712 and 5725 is 1.50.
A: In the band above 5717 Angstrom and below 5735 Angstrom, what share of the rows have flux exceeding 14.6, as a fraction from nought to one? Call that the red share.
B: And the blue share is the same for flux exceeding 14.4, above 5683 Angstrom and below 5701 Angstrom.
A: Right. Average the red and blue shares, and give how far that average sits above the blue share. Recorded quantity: -0.29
